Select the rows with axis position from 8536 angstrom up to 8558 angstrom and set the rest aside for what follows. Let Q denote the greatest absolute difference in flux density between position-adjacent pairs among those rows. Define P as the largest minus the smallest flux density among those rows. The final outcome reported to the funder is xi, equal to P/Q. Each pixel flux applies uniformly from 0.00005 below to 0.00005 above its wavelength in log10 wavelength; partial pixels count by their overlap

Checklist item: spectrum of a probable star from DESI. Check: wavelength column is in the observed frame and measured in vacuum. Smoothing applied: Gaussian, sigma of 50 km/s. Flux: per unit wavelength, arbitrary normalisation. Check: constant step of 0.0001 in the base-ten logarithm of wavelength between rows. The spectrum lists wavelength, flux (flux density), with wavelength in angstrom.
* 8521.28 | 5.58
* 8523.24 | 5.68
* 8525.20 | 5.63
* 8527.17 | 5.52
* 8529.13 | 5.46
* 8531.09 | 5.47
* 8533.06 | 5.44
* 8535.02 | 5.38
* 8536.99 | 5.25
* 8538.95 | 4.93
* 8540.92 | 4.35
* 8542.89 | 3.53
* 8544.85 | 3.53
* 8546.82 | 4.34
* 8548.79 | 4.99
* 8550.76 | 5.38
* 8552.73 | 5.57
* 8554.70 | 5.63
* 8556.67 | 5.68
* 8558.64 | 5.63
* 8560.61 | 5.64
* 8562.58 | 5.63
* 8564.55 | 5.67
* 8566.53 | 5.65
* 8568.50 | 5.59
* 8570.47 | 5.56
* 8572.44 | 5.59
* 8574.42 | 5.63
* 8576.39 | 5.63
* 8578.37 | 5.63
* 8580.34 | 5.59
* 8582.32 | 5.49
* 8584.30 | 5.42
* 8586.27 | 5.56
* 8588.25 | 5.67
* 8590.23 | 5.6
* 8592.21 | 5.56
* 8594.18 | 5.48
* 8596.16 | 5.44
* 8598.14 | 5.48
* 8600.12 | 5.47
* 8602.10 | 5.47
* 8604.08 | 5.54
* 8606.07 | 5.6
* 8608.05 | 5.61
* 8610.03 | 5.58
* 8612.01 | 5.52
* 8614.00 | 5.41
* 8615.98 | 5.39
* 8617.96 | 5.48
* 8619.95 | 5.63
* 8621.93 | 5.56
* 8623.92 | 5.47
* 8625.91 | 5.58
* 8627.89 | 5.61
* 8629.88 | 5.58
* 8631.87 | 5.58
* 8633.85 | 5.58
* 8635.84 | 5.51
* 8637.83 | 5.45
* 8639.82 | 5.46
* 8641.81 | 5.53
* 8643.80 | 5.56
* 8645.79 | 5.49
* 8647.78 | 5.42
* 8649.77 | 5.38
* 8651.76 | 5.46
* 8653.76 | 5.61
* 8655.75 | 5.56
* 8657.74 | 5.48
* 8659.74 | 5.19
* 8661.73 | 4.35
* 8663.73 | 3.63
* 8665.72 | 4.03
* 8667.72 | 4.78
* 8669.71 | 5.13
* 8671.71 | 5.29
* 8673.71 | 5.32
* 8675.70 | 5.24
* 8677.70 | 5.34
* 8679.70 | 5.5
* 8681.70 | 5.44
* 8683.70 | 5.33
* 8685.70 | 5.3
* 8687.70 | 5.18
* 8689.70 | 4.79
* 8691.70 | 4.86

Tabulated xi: 2.62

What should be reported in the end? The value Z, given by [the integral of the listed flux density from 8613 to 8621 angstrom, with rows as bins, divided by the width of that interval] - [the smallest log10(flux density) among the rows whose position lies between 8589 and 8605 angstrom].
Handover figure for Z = 4.74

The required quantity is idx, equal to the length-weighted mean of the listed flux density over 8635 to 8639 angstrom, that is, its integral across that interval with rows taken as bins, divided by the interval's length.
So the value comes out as 5.48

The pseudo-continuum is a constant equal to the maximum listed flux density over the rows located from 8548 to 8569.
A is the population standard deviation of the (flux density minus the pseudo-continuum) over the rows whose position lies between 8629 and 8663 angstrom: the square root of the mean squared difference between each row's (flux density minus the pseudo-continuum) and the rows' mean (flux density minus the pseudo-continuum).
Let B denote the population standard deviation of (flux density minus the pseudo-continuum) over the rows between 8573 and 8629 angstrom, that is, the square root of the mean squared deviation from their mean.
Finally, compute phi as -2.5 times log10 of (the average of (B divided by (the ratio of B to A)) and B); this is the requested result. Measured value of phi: 1.9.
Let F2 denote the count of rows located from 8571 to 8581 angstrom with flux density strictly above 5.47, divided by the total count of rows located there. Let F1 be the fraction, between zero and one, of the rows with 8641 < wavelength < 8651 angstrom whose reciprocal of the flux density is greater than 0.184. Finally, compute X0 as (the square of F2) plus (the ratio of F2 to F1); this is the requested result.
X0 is 3.5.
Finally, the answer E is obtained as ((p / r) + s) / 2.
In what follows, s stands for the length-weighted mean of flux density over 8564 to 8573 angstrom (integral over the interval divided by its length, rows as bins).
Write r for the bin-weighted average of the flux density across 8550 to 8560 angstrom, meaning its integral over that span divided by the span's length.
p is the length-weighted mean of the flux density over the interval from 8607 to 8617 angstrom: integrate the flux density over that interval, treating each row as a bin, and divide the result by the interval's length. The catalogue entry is 3.30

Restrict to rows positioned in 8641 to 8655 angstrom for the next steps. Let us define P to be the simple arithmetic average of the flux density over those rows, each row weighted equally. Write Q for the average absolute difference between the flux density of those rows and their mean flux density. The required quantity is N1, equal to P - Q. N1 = 5.4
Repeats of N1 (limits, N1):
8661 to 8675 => 4.1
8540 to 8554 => 3.9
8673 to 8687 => 5.3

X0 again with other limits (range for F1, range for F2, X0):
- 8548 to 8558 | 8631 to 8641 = 1.9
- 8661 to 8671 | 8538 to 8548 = 0.0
